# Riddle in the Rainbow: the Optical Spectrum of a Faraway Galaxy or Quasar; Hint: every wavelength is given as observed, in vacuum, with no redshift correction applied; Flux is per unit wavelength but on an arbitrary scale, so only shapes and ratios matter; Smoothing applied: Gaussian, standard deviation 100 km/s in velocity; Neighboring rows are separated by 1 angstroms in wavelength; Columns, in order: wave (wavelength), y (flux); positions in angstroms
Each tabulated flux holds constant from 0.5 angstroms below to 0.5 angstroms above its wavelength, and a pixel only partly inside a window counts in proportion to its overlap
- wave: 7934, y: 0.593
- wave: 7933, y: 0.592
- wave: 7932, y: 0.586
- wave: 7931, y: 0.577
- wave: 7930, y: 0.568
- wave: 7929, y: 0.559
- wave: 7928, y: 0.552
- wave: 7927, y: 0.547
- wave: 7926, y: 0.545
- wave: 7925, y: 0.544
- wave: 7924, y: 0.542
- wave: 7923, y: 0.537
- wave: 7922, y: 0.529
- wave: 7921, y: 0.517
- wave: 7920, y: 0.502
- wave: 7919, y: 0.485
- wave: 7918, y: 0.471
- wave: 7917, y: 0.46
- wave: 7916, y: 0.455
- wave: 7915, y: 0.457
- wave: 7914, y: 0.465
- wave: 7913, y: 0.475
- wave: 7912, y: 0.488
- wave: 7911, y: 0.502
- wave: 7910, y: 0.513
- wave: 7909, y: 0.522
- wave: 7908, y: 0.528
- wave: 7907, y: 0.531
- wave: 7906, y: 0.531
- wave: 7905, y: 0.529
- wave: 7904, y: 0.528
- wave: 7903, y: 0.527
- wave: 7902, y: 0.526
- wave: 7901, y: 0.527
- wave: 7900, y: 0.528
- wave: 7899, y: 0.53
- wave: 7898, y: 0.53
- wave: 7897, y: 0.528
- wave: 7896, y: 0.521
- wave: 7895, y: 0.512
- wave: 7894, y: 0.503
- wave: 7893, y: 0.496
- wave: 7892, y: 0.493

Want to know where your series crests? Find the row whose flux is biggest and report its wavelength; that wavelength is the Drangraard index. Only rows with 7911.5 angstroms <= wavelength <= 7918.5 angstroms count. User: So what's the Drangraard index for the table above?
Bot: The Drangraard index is 7912 angstroms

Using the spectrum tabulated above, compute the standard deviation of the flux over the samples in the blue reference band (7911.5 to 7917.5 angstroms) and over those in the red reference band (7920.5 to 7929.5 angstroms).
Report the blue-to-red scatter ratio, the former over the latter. 1.0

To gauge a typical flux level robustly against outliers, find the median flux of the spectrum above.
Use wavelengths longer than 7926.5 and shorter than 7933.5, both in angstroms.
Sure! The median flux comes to 0.568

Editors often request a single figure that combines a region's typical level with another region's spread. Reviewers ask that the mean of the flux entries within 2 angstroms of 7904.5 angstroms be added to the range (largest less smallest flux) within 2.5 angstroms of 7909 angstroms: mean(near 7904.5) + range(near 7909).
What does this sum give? 0.558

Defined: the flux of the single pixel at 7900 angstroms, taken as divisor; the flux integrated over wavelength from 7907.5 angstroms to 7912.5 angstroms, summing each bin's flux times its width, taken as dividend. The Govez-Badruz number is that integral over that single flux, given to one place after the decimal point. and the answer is 4.8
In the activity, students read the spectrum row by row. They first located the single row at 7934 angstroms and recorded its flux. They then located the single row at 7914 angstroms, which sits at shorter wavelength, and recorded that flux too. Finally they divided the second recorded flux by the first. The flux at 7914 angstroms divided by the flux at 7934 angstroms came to 0.78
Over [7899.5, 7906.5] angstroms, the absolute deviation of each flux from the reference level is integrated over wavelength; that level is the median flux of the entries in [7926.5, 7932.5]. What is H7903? 0.25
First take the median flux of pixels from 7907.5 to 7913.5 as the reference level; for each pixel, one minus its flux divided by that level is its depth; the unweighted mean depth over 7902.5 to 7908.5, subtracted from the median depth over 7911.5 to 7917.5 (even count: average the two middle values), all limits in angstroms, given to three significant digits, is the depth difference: 0.131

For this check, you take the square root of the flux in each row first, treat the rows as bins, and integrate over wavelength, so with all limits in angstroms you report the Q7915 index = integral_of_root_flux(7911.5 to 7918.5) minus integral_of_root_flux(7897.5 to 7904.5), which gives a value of -0.30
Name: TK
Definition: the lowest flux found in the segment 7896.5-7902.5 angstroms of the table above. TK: 0.526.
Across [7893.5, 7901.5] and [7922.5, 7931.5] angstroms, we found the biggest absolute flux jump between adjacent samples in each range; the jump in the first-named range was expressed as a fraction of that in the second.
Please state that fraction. 1.0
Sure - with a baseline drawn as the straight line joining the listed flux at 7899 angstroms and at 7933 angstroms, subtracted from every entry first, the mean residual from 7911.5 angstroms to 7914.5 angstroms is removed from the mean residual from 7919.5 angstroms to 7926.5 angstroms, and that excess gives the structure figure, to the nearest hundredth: 0.04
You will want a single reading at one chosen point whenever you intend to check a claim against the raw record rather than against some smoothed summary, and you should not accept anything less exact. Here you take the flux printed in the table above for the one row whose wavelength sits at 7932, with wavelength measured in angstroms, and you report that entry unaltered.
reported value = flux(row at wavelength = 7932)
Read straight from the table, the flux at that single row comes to 0.586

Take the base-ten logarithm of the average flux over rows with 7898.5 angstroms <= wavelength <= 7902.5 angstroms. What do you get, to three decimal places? -0.278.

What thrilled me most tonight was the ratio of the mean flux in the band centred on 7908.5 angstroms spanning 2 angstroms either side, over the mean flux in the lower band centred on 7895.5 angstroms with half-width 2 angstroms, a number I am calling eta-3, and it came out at 1.01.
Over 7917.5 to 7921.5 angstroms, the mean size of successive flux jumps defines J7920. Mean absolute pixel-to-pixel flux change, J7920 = 0.015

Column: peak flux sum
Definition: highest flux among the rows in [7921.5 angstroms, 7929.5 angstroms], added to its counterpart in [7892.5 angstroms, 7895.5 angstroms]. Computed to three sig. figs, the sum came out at 1.07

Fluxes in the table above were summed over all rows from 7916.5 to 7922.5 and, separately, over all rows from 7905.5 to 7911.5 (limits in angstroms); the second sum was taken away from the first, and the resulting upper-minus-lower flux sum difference -0.16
